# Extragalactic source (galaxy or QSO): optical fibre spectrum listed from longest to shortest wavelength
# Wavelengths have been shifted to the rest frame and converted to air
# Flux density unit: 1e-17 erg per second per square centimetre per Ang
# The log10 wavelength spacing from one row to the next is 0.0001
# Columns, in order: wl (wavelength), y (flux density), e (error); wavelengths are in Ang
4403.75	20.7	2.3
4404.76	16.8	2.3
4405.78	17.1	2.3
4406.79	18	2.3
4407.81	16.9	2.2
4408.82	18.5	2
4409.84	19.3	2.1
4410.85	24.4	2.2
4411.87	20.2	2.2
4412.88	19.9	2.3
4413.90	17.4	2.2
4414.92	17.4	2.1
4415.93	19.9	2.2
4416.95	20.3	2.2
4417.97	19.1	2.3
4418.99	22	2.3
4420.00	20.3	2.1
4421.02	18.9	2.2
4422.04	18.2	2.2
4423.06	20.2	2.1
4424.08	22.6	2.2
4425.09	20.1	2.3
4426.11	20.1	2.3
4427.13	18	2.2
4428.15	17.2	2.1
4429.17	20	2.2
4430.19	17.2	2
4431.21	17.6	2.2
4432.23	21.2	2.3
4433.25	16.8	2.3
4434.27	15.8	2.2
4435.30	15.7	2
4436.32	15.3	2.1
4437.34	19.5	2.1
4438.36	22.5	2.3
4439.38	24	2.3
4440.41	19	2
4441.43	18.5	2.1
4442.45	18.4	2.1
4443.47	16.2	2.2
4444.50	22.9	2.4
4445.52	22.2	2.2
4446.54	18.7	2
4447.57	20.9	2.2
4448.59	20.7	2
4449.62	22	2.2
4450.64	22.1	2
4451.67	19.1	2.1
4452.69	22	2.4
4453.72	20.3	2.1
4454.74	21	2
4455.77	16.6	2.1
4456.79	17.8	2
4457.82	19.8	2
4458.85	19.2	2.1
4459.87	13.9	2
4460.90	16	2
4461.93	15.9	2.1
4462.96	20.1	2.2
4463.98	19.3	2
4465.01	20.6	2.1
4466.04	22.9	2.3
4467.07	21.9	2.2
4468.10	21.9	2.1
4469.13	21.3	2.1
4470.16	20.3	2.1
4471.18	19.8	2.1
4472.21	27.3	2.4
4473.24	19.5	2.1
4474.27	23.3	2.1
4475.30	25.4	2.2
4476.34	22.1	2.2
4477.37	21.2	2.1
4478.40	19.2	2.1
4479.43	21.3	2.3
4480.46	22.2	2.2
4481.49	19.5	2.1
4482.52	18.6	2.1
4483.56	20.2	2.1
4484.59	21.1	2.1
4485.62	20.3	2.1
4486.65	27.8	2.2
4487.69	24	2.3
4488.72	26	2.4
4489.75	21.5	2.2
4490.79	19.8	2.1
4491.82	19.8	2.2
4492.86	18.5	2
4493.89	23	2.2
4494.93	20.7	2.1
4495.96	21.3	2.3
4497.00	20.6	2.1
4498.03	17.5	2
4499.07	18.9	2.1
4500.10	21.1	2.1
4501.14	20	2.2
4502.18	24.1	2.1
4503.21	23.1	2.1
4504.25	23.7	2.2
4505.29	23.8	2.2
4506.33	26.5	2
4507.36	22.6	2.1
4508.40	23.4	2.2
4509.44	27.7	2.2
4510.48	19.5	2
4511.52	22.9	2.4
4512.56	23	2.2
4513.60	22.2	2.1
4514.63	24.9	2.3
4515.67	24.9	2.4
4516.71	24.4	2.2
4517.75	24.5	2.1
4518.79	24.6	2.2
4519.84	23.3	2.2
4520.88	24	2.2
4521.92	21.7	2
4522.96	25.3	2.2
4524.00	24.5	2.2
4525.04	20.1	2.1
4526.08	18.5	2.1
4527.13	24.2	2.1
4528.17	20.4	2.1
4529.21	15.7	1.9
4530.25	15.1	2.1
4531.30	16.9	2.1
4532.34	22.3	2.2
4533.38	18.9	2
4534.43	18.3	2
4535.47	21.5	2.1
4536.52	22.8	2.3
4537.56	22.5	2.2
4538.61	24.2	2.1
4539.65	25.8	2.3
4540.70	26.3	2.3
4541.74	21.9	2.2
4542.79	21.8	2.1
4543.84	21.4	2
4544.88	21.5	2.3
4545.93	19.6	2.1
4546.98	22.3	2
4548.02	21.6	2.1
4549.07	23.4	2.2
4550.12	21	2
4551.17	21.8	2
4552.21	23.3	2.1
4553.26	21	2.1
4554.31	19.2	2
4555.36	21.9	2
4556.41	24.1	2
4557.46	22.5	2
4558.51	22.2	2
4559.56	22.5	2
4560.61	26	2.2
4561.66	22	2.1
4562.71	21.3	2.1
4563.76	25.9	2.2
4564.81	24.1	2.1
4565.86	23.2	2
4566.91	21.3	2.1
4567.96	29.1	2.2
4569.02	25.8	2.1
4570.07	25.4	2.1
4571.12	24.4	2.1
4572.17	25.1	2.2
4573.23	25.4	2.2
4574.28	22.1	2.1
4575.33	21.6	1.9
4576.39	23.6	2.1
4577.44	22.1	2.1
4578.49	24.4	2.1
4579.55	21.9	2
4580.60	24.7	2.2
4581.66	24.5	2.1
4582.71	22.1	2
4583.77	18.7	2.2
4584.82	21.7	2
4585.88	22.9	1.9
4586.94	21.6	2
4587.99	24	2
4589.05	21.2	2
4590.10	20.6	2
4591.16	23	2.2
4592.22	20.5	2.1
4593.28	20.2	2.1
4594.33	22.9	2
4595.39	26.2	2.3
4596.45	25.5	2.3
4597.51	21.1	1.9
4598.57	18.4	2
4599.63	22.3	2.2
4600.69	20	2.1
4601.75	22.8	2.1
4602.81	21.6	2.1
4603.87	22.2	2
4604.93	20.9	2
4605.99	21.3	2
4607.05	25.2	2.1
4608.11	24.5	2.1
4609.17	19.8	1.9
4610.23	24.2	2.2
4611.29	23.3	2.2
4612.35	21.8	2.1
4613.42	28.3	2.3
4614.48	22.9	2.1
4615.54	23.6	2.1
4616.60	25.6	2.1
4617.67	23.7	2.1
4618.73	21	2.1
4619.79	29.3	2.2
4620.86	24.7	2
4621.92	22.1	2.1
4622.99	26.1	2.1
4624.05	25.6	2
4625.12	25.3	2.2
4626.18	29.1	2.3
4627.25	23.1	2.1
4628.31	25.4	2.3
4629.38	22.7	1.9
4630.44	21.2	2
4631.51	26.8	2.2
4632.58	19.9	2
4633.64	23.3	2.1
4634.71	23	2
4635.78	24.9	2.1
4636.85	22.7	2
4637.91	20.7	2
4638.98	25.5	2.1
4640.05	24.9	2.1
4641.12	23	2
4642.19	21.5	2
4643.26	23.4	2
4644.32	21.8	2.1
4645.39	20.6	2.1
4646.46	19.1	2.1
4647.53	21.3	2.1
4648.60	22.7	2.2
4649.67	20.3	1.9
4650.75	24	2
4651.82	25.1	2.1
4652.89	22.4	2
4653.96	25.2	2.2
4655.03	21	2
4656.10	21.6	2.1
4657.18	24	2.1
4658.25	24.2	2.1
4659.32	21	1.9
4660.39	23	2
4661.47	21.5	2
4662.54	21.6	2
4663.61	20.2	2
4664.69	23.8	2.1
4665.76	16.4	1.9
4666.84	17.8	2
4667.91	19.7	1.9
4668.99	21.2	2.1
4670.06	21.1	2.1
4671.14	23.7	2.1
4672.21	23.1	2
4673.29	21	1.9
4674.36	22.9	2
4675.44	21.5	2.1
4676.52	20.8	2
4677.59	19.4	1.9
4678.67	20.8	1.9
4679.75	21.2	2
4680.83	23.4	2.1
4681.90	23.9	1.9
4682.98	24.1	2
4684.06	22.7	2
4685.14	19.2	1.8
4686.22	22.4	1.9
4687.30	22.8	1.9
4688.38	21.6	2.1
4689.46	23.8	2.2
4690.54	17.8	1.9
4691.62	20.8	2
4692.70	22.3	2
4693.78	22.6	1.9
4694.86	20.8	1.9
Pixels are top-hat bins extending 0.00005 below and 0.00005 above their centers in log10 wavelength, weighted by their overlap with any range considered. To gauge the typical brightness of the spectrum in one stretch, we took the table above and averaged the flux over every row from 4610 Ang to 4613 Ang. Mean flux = 23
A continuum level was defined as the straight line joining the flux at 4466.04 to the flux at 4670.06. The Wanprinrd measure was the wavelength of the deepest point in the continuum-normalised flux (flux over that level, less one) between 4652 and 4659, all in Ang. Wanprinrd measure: 4655.03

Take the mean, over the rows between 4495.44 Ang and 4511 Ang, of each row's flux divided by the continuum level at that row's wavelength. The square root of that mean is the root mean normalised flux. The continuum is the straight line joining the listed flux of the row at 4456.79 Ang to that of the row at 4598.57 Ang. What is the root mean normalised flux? 1.11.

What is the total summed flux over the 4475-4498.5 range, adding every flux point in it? 492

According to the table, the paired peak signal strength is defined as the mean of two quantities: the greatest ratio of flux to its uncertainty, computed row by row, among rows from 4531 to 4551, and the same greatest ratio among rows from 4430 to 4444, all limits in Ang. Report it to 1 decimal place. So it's 11.0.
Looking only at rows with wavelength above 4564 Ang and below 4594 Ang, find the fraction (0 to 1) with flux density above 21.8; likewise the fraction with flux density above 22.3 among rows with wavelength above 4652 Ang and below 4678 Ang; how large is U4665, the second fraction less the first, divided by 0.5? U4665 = -0.61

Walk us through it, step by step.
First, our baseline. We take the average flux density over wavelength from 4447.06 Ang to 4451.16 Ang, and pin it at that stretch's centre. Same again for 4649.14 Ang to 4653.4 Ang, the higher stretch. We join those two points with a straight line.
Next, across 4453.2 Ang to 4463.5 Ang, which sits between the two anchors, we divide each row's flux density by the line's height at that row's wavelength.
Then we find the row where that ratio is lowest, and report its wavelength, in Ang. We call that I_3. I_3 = 4459.87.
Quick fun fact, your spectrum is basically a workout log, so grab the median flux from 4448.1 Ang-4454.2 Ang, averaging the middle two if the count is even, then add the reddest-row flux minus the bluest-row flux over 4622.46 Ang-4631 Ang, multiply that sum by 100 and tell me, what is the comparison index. 1645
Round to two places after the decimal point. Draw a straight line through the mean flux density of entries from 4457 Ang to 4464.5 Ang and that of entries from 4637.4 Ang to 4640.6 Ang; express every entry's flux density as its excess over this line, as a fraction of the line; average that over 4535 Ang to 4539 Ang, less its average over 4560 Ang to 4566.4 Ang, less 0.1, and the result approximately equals -0.10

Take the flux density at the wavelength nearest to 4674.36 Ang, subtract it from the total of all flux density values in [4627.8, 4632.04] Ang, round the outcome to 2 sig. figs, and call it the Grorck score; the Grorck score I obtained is 73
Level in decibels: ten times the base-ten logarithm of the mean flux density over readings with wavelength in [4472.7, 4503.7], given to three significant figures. 13.3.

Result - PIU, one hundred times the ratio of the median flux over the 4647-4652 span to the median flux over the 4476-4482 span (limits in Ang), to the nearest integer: 107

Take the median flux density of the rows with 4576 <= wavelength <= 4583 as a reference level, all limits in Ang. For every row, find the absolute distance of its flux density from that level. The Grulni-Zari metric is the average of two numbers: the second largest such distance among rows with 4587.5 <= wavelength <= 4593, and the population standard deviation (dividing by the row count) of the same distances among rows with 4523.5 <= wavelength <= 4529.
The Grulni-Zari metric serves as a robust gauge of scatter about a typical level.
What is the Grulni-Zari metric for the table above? 2.35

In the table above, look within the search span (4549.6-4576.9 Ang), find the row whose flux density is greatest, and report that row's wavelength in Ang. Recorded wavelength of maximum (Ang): 4567.96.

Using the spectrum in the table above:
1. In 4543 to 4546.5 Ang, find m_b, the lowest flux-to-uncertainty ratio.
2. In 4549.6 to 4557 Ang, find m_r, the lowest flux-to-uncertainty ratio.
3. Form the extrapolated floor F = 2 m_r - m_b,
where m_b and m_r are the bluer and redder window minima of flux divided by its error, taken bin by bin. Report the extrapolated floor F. 9.9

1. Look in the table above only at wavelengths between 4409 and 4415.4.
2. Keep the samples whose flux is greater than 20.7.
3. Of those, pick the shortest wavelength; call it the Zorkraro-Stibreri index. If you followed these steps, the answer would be 4410.85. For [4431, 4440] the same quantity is 4432.23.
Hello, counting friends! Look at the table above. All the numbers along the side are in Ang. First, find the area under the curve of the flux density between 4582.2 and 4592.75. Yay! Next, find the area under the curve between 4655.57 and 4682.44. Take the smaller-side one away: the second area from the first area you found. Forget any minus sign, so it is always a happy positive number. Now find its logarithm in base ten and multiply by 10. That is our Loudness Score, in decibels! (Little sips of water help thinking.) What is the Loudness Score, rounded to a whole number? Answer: 25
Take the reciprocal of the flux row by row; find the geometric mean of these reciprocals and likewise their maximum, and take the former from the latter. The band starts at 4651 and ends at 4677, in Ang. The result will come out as 0.015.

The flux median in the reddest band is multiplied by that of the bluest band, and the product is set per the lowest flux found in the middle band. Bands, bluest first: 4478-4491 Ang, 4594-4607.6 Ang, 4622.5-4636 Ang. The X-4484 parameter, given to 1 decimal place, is 28.6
